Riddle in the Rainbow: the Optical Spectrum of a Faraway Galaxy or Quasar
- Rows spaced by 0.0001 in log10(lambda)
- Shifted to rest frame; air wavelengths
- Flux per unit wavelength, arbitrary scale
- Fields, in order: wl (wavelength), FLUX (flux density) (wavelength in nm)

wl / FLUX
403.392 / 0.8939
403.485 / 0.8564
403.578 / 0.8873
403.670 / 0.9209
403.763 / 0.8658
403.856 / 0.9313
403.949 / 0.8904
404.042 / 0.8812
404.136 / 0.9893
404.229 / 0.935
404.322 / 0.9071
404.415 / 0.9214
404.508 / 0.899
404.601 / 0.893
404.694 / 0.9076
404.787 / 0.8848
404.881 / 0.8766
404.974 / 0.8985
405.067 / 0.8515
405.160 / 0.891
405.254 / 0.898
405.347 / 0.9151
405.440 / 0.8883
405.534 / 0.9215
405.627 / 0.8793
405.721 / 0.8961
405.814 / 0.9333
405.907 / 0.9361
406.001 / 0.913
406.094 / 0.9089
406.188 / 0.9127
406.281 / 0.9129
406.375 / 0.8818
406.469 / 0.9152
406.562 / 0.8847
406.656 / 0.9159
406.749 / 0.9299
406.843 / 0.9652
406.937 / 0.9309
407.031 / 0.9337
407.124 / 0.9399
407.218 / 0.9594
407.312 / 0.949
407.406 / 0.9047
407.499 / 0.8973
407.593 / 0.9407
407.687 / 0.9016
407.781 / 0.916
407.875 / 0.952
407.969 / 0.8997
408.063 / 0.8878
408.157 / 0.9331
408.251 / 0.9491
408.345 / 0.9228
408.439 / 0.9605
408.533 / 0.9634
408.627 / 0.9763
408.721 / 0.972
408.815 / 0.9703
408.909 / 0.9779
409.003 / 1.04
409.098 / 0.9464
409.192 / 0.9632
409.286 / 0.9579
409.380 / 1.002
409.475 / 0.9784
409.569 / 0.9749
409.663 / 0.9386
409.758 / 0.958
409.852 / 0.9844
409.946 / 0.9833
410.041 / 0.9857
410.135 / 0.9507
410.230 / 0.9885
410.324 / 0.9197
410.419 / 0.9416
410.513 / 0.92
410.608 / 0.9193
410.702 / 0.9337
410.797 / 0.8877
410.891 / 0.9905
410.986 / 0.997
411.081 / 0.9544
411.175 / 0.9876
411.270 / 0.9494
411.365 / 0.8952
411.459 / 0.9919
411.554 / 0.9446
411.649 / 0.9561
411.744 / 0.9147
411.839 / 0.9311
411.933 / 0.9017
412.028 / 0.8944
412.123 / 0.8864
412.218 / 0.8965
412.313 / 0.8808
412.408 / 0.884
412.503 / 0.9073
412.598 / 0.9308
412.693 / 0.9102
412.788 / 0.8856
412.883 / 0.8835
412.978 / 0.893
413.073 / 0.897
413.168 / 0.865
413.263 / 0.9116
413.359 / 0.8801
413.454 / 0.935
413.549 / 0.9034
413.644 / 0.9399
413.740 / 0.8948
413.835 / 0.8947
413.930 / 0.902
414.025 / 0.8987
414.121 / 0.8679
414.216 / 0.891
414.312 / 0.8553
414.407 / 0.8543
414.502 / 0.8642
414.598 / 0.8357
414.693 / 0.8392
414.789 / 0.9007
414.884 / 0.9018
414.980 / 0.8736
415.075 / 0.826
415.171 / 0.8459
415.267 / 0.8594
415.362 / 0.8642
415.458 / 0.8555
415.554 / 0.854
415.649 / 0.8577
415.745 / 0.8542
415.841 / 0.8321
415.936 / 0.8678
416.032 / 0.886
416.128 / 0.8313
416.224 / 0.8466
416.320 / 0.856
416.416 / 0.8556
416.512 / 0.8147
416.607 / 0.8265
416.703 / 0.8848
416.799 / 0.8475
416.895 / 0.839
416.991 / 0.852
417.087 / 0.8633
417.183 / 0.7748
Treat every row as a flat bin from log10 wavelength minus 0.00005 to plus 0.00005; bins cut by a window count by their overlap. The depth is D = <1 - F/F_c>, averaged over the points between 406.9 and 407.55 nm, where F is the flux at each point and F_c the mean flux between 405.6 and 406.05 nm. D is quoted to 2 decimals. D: -0.02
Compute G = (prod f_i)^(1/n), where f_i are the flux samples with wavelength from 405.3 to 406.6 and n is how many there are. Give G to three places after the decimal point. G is 0.907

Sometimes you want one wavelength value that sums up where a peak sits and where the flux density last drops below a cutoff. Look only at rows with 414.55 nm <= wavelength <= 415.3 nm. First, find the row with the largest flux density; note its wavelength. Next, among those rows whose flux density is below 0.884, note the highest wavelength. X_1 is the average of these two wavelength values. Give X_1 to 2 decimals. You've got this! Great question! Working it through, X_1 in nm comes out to 415.08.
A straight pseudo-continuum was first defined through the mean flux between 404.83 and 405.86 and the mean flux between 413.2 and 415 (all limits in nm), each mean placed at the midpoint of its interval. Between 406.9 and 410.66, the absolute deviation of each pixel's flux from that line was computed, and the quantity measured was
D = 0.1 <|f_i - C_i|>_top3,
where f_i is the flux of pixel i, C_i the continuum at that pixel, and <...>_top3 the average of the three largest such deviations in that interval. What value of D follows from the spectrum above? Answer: 0.012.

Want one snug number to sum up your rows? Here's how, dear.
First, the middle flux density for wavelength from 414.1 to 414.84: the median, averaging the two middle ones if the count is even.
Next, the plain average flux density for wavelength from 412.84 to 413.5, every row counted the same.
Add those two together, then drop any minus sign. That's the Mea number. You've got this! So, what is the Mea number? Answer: 1.75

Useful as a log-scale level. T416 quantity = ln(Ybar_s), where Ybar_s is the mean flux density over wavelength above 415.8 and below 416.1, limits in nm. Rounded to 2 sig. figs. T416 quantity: -0.15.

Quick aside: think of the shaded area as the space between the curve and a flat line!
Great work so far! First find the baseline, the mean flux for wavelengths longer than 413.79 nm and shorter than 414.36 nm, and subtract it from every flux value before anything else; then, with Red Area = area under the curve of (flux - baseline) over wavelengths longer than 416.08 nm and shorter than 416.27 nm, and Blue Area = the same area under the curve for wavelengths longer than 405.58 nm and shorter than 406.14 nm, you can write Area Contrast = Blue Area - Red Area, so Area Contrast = 0.023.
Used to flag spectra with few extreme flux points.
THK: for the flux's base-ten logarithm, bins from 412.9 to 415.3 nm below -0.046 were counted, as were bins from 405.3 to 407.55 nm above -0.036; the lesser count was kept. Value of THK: 10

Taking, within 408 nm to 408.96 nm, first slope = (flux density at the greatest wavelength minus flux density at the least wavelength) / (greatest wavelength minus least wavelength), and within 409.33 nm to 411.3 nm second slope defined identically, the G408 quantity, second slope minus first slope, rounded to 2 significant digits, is -0.13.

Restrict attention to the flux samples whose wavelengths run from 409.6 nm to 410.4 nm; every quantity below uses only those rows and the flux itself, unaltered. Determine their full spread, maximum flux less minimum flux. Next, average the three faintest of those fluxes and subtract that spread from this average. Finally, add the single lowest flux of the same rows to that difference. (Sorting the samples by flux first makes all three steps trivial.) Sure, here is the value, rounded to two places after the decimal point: 1.79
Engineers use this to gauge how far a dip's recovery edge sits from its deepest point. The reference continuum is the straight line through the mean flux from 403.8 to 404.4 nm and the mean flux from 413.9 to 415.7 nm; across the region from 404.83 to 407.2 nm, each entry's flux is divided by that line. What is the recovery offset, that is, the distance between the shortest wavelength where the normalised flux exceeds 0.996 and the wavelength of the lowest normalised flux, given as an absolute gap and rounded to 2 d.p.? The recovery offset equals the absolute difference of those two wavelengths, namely 0.28 nm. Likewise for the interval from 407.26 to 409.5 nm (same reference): 0.75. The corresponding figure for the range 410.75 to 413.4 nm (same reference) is 2.37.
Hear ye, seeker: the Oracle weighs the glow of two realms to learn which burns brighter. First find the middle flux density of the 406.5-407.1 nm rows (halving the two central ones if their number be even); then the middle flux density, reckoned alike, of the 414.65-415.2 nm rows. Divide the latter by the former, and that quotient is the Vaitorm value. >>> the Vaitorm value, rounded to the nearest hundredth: 0.92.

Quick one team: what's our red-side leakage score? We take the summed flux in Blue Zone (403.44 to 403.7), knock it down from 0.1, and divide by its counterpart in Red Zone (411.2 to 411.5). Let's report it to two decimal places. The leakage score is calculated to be -0.90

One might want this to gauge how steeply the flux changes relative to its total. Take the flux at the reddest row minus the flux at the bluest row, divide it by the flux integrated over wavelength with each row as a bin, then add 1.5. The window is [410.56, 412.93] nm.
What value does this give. 1.48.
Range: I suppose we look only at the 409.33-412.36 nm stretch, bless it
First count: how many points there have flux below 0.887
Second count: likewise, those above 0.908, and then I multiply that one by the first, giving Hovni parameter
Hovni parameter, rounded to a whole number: 50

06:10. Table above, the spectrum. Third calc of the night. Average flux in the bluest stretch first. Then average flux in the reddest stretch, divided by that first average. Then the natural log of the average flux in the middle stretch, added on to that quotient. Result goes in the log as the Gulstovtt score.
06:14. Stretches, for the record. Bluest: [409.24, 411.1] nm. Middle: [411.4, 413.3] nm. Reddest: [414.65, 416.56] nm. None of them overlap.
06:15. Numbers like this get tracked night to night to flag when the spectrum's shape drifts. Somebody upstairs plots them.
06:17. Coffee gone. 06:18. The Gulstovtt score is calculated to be 0.80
